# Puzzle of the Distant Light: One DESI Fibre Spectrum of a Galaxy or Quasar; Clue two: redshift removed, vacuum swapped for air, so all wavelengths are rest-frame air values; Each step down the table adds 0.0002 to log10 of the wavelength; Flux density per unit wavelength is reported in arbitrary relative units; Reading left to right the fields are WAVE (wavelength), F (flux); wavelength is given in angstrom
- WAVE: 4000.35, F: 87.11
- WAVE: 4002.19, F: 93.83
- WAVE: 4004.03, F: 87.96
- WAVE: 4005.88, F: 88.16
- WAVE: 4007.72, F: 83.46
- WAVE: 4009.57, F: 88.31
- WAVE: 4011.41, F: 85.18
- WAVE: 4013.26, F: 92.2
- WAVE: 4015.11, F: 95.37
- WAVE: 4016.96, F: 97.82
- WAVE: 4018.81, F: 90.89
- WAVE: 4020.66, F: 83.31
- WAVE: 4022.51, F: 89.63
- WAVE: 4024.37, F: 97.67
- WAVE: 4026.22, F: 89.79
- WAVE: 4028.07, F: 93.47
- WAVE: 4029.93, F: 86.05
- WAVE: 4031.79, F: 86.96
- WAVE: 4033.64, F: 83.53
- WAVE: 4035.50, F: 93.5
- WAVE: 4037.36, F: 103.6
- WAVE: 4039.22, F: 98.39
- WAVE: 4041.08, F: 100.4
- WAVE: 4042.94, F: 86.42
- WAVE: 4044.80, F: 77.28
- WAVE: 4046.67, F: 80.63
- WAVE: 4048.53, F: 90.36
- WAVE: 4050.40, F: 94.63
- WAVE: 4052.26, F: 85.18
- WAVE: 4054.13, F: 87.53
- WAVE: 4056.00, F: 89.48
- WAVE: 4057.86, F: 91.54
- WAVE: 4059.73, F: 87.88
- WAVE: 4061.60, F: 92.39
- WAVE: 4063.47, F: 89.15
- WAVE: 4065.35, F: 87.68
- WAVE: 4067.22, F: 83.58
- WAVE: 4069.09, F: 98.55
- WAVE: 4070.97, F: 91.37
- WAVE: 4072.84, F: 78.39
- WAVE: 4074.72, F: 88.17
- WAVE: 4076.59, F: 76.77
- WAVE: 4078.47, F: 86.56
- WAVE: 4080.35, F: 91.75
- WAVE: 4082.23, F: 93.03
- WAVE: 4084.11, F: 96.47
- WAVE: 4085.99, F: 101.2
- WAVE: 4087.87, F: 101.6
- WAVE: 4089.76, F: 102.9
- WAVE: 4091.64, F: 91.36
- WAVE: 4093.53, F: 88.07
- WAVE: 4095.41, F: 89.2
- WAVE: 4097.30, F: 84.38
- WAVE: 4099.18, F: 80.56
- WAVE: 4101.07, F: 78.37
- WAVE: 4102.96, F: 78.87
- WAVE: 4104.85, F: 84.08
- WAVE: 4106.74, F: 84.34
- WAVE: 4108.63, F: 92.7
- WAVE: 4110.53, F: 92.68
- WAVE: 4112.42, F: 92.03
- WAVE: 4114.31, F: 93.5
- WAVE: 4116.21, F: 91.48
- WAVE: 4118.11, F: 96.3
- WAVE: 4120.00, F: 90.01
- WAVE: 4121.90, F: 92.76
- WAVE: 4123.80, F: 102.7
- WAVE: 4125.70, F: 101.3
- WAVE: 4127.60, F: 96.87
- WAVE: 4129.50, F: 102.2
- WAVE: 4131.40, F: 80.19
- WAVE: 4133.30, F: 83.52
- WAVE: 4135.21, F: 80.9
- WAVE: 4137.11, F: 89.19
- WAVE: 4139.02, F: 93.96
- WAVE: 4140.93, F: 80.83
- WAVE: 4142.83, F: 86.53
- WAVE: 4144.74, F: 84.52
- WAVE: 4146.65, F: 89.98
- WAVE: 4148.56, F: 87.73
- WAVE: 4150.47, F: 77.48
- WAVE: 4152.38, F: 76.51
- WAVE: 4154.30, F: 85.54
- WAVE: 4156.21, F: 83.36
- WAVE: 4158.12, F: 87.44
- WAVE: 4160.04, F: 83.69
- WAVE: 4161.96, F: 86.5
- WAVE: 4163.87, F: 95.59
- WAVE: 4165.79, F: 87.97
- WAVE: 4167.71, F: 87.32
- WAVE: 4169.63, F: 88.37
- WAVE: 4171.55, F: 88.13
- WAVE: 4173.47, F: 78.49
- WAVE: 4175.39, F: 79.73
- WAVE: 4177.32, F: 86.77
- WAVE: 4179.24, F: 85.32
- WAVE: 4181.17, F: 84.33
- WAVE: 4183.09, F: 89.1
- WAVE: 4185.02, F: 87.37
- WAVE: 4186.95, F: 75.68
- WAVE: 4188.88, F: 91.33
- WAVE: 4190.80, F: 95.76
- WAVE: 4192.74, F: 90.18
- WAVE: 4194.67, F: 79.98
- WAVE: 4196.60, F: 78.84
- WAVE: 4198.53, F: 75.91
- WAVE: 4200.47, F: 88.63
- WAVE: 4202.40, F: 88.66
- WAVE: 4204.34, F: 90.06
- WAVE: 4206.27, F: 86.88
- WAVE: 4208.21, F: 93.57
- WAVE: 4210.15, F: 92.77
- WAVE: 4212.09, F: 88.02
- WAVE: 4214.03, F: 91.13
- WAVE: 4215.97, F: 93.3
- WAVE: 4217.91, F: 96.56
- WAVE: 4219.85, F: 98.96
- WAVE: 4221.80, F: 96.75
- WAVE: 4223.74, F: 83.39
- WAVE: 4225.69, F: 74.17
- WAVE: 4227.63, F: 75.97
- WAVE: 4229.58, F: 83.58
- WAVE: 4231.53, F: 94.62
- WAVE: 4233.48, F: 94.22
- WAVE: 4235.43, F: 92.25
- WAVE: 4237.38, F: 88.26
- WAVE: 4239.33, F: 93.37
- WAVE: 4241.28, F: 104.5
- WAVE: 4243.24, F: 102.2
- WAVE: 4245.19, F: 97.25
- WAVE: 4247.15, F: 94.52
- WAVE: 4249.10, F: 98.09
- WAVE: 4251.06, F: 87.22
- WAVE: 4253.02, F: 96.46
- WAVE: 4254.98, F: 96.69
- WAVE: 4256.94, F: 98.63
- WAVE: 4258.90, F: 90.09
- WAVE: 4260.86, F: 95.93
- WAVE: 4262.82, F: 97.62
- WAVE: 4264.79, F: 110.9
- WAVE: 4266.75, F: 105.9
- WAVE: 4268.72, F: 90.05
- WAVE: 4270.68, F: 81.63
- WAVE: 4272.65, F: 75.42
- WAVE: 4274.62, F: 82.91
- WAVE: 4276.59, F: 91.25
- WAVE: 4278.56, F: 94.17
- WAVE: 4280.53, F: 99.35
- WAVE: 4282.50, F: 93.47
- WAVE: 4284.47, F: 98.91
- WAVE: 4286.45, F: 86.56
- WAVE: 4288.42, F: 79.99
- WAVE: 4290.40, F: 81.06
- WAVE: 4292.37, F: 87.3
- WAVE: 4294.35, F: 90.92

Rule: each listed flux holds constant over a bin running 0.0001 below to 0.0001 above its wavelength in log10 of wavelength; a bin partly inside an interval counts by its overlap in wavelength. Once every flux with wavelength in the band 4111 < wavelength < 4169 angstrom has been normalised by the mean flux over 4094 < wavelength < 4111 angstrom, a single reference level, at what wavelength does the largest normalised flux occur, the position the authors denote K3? 4123.80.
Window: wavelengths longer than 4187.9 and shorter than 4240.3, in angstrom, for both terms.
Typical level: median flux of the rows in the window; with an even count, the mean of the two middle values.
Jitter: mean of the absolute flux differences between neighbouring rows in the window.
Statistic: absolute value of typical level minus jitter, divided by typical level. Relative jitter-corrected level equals 0.948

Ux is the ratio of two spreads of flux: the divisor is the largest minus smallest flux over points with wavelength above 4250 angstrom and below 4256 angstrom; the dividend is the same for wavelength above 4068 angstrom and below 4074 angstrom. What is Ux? 2.1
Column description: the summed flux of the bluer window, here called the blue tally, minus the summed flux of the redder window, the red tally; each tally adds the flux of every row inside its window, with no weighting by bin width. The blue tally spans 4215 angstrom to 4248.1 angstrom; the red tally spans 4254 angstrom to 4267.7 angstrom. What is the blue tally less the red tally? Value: 868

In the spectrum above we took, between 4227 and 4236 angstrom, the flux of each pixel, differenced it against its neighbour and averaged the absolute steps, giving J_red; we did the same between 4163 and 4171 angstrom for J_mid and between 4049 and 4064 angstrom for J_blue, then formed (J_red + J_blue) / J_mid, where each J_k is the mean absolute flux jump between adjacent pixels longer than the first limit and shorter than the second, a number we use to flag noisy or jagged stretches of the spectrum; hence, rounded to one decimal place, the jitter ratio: 2.9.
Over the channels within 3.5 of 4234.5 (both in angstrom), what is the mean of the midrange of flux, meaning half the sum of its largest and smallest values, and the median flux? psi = 92.3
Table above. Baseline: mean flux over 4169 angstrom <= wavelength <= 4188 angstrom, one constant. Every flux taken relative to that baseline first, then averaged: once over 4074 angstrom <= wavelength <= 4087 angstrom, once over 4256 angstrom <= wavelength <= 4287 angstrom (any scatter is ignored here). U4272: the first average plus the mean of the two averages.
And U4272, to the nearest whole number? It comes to 14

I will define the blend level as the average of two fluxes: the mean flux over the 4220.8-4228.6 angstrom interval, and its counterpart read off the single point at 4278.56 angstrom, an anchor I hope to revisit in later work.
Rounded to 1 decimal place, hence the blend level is 88.4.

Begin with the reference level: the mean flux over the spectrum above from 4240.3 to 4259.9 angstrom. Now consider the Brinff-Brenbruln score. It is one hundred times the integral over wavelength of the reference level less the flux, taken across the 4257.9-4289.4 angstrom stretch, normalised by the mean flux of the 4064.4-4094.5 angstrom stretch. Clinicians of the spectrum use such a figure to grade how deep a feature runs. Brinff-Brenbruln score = 153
